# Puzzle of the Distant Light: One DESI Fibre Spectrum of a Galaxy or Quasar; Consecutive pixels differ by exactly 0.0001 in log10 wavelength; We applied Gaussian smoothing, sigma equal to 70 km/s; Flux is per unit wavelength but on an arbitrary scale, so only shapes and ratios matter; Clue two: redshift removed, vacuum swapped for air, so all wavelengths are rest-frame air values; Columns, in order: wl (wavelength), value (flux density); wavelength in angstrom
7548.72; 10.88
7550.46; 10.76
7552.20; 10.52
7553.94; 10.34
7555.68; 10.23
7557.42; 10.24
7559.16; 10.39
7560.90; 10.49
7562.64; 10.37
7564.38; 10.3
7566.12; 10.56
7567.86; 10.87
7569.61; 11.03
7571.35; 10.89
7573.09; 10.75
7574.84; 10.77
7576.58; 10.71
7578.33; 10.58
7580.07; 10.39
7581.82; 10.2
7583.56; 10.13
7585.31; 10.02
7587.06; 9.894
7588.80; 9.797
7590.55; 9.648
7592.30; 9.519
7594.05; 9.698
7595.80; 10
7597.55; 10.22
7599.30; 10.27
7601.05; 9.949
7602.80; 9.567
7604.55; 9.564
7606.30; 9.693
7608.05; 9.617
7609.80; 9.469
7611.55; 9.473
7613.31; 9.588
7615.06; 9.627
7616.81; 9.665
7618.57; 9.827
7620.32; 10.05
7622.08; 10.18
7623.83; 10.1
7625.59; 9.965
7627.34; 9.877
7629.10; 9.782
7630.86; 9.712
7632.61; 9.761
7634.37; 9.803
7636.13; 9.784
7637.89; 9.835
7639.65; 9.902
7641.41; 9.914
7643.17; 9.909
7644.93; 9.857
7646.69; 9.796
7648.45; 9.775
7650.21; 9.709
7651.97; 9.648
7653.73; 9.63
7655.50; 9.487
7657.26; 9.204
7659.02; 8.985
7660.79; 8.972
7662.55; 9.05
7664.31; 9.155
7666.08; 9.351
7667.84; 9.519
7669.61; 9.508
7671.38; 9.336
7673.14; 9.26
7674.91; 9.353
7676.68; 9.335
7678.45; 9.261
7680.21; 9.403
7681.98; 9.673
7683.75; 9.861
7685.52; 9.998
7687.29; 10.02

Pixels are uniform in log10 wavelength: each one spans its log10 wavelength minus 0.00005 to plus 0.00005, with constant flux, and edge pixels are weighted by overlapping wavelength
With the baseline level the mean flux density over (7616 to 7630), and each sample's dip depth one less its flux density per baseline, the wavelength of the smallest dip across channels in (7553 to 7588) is 7569.61 angstrom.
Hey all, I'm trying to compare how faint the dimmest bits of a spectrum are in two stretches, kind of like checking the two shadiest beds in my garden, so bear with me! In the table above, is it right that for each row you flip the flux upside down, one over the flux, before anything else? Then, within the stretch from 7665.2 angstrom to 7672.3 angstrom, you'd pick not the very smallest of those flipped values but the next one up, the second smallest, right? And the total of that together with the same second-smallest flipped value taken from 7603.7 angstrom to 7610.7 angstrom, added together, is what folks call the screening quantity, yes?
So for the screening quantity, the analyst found 0.209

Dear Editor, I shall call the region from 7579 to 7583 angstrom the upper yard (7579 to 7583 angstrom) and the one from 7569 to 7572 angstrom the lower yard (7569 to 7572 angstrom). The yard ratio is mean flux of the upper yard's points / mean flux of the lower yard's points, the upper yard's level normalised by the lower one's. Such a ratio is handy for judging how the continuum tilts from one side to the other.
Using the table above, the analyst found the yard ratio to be 0.94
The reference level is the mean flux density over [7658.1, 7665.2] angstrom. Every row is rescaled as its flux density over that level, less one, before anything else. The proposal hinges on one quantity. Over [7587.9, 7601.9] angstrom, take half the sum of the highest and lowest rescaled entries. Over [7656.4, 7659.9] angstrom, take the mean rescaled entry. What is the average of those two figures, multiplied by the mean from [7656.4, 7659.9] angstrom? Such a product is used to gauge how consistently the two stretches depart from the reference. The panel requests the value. 0.000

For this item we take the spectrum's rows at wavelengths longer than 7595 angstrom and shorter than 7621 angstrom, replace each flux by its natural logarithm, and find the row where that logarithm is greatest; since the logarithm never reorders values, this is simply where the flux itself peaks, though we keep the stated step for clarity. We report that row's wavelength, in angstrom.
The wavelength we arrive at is 7599.30 angstrom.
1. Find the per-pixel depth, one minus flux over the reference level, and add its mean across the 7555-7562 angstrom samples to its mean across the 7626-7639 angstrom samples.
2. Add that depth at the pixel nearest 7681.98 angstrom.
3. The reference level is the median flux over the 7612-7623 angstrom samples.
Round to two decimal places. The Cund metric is -0.06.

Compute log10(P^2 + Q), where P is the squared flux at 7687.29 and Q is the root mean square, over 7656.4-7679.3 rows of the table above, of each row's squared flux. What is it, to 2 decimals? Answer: 4.01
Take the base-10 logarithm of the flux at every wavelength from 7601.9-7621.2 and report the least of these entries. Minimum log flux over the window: 0.98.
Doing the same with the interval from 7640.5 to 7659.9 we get 0.95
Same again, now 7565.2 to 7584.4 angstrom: 1.01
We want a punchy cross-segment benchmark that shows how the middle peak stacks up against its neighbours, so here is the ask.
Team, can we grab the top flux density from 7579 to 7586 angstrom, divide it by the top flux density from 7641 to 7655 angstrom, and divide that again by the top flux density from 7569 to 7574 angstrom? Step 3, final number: 0.095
